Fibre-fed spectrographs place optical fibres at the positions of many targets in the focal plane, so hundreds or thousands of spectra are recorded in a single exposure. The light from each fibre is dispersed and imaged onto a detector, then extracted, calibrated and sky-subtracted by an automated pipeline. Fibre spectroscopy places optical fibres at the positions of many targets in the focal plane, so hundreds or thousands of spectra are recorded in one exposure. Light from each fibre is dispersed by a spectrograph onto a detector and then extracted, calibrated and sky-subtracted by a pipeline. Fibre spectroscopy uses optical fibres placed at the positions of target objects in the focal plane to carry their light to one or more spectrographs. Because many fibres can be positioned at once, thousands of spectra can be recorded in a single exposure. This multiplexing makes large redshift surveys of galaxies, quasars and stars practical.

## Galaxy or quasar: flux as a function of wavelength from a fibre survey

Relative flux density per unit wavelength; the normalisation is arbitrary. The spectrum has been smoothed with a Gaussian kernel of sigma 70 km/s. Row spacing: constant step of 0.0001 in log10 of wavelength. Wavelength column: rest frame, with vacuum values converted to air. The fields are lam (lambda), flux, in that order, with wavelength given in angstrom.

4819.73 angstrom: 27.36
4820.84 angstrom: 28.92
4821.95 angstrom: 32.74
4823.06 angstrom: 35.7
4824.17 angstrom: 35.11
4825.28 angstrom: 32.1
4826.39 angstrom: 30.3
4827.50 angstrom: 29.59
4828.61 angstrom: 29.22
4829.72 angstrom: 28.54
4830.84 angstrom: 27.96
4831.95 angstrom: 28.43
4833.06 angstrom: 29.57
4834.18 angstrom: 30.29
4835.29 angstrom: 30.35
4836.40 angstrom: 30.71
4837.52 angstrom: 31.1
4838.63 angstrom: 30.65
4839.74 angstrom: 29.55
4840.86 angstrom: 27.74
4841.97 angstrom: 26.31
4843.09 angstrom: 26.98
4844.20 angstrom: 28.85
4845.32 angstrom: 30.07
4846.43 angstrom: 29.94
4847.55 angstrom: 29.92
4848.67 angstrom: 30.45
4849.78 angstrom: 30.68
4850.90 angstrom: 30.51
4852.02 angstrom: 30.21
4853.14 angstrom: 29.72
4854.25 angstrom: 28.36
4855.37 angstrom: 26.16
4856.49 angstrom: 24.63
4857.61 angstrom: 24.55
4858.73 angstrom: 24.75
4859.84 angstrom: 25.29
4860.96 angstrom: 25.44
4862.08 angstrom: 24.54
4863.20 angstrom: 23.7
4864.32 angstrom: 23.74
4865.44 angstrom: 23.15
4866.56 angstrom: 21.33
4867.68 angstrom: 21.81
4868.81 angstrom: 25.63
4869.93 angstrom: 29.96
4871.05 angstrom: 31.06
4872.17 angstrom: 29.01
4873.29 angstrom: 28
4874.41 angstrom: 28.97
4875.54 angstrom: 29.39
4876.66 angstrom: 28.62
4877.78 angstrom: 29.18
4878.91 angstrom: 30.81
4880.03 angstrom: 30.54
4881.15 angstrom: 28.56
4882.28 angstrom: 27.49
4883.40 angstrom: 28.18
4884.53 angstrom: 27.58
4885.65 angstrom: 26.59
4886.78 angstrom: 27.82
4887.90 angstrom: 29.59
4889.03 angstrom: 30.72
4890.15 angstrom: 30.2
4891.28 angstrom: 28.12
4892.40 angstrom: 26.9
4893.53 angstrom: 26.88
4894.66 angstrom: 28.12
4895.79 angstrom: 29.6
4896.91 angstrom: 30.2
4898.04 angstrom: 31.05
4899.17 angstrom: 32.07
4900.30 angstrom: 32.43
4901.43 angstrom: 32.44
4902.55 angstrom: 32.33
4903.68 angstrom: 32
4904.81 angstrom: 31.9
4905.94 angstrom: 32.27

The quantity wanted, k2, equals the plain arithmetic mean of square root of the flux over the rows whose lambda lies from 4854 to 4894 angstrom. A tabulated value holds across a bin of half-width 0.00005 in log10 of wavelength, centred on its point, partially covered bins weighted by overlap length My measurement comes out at 5.20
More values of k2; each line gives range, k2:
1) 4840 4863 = 5.26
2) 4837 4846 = 5.37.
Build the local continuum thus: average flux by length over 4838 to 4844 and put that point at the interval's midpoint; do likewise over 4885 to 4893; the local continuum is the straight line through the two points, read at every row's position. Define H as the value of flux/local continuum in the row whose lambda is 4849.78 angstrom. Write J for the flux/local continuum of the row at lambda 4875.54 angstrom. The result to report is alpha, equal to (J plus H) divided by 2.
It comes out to 1.06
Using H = 1.08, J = 1.03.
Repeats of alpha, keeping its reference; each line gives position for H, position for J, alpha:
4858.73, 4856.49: 0.87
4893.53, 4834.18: 1.00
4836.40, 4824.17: 1.16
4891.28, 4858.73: 0.93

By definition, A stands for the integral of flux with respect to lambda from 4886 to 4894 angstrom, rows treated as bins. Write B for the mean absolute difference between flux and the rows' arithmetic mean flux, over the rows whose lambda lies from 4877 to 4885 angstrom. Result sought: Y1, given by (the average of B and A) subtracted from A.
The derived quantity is 114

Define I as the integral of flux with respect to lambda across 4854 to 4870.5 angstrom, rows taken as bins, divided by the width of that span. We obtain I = 24.80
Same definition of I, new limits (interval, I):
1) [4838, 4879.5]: 27.57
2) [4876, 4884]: 29.05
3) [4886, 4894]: 28.57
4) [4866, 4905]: 28.98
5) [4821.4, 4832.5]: 30.98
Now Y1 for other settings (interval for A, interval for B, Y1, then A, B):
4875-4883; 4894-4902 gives 116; 233.8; 1.32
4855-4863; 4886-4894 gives 99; 199.8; 1.34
